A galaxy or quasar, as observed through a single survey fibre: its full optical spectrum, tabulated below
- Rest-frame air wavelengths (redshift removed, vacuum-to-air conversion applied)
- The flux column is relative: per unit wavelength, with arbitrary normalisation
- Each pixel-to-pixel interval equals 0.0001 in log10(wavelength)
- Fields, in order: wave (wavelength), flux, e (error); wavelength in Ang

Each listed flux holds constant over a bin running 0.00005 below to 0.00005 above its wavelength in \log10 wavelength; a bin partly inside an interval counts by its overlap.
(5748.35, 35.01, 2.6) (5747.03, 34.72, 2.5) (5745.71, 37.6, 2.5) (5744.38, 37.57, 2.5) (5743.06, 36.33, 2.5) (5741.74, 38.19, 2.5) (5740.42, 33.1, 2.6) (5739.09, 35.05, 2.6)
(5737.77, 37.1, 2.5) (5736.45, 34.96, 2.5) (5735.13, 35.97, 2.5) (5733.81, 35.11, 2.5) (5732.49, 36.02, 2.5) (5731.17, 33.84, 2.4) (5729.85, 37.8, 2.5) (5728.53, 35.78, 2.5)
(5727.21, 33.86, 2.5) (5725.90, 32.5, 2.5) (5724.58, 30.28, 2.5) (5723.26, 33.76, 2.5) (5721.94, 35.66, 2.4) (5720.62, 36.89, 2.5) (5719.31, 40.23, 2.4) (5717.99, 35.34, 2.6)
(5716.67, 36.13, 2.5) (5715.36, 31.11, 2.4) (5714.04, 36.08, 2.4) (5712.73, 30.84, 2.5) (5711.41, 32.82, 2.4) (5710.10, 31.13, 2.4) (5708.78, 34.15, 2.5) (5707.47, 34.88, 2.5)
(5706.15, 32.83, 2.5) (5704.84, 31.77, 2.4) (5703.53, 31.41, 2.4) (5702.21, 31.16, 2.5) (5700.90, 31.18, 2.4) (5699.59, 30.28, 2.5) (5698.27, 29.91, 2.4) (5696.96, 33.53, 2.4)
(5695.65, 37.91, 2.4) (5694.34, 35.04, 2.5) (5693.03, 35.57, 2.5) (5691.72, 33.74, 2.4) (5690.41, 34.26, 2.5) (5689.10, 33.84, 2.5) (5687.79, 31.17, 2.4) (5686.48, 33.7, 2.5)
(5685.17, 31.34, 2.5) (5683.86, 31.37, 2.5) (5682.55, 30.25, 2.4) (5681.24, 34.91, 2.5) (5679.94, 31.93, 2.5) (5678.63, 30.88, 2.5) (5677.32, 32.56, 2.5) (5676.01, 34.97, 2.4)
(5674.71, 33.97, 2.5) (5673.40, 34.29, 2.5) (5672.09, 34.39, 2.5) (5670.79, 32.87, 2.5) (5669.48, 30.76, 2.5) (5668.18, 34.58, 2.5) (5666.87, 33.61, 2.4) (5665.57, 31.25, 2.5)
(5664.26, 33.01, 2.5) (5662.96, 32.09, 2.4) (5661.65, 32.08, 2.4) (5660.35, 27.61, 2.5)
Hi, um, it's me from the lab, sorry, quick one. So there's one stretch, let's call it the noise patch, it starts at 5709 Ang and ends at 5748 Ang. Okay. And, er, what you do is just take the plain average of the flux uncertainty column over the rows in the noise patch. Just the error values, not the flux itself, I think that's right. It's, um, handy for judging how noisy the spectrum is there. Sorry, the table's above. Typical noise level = 2.49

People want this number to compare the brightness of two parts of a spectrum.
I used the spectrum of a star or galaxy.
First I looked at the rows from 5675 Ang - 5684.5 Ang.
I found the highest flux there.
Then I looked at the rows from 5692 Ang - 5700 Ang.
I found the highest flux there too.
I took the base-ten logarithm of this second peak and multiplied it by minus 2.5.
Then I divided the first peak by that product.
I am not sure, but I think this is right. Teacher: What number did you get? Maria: -8.9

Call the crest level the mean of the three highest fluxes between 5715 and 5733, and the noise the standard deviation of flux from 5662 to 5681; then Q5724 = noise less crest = -36.9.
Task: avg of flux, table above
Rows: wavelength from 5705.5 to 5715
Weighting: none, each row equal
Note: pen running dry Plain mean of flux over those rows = 33.2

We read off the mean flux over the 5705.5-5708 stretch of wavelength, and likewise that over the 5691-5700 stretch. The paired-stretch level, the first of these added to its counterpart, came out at 68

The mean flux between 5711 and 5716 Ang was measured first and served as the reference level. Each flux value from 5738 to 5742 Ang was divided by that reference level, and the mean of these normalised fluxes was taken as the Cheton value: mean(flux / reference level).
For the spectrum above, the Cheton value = 1.08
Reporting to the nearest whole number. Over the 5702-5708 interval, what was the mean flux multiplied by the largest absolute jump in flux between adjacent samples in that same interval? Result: 66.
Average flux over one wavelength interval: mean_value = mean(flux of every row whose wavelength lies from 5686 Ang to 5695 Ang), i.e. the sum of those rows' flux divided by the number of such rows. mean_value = 33.9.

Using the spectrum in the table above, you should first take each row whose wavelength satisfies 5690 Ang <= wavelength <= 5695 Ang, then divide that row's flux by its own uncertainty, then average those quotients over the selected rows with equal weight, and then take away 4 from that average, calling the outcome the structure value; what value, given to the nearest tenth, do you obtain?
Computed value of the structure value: 10.0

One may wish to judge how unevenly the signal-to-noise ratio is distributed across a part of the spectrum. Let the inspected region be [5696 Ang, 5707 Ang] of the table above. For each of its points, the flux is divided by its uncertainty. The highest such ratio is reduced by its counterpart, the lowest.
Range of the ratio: 1.9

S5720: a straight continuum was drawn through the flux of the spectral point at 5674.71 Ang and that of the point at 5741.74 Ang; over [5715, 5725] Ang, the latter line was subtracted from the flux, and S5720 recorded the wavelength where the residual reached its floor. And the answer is 5724.58 Ang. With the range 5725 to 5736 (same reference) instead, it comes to 5725.90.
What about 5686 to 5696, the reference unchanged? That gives 5687.79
